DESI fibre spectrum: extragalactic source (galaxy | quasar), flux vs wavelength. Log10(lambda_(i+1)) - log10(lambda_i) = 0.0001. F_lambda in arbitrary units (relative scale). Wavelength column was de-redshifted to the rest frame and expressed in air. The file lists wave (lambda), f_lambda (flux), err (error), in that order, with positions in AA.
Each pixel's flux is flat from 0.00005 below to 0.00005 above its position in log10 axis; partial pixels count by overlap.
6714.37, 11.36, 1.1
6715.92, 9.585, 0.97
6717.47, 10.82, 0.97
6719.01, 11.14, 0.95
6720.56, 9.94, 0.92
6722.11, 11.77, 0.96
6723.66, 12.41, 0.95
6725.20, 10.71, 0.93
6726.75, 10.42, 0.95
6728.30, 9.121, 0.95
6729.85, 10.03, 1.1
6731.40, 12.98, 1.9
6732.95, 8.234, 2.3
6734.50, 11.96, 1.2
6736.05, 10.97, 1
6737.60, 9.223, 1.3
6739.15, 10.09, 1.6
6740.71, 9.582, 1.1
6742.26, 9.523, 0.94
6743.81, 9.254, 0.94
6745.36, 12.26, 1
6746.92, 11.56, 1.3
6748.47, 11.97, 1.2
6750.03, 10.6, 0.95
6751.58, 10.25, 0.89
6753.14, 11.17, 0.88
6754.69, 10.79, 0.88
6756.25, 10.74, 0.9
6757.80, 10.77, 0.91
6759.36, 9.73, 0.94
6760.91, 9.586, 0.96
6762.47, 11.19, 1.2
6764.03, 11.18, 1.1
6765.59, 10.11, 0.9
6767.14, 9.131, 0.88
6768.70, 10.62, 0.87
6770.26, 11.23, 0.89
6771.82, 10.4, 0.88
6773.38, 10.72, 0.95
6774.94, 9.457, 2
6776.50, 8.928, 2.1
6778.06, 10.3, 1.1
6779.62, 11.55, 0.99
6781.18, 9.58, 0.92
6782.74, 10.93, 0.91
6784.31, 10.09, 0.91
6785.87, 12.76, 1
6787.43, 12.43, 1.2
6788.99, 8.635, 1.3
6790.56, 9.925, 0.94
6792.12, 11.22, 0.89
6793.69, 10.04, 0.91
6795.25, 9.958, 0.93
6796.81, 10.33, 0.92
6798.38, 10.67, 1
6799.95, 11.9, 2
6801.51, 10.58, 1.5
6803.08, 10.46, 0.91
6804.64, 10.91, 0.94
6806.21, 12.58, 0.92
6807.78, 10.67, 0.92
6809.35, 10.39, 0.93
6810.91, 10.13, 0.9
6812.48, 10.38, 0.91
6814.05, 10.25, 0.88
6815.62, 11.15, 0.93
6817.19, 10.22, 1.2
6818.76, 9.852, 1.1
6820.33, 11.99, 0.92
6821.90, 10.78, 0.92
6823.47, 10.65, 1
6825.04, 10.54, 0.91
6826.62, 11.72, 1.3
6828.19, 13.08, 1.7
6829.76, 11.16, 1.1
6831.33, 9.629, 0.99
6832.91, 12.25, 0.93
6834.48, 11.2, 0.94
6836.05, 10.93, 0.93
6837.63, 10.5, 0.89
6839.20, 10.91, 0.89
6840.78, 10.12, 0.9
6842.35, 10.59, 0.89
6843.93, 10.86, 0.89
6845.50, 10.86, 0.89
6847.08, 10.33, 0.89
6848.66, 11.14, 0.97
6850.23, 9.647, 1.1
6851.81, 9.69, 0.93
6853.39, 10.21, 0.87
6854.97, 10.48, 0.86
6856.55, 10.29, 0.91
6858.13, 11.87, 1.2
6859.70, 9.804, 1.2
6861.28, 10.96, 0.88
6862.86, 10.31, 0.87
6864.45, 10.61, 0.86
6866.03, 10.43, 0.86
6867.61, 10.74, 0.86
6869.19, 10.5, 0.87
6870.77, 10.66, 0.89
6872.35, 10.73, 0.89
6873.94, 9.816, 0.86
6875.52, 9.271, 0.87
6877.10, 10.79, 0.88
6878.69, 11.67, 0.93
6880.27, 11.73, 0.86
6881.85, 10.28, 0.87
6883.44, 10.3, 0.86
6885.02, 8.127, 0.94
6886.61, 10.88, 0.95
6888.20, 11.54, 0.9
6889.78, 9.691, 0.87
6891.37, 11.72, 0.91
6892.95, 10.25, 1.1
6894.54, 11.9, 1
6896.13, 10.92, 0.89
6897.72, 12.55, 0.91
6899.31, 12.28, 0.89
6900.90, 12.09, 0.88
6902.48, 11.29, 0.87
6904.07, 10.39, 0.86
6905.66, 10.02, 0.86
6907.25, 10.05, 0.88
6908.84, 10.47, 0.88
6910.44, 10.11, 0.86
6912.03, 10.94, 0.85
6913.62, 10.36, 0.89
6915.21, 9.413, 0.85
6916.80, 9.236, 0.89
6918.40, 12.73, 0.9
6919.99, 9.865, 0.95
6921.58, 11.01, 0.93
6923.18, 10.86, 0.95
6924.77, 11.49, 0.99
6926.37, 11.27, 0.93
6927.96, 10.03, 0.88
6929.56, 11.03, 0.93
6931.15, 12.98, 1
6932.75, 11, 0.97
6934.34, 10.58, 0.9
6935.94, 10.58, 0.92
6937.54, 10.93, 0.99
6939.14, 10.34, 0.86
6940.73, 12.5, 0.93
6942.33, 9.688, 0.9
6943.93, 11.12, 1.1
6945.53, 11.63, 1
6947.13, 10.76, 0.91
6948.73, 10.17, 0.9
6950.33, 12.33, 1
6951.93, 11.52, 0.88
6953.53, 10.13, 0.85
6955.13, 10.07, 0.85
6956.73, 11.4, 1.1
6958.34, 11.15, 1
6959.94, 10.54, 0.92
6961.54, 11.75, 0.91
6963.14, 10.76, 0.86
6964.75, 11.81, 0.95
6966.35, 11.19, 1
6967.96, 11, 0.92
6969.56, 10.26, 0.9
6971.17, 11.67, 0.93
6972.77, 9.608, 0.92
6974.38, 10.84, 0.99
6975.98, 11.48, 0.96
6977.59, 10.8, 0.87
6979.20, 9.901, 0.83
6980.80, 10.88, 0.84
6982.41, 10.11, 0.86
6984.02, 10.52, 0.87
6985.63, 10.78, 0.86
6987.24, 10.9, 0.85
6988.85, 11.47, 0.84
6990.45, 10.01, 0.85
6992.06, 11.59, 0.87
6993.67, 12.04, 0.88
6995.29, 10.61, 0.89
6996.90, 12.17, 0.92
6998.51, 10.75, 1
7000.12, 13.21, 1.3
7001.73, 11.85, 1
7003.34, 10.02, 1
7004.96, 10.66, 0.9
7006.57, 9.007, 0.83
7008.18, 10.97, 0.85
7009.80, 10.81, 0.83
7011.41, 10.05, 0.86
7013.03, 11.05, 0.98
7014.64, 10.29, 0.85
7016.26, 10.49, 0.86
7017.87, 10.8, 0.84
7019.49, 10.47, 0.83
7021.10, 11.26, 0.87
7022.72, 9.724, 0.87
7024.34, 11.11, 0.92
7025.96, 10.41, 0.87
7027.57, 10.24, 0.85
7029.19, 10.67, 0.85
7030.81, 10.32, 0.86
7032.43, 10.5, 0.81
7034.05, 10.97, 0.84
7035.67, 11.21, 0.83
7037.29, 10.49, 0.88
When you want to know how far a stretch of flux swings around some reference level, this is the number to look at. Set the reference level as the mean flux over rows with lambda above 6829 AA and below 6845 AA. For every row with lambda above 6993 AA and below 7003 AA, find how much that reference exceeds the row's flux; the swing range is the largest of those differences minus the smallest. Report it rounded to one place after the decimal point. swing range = 2.6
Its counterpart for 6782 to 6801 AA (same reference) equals 4.1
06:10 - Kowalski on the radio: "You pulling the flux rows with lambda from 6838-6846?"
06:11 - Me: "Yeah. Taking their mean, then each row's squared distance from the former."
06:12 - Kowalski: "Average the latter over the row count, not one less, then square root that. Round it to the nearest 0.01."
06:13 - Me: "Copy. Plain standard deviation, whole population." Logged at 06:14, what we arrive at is 0.30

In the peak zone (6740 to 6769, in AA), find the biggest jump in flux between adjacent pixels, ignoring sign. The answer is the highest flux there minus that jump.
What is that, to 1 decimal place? 9.3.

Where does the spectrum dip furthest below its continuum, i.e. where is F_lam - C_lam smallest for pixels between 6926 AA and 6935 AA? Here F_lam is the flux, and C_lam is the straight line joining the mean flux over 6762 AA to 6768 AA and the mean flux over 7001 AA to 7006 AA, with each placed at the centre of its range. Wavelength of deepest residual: 6927.96 AA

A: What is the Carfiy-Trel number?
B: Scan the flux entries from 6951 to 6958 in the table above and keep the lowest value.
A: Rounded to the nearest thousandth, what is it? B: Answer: 10.070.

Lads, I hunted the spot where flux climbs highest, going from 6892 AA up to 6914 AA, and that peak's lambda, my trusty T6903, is 6897.72 AA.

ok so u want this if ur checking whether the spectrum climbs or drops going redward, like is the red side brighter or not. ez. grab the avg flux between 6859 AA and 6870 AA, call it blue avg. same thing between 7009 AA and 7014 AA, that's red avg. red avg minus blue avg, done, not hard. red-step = 0.2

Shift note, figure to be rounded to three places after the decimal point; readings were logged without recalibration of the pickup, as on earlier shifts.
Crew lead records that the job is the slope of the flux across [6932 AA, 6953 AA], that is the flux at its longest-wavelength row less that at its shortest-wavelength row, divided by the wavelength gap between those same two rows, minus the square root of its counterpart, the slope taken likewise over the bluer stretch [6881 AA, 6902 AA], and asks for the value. -0.281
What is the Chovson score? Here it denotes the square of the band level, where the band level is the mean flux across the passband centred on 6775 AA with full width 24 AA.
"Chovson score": 110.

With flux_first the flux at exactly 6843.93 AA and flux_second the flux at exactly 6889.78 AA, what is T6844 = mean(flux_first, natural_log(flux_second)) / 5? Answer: 1.31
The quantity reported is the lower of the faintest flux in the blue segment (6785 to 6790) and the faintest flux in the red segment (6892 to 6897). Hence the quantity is 8.6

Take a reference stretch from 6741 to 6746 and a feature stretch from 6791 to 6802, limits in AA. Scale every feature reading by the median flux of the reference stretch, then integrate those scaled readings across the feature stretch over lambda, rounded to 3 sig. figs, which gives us 12.3 AA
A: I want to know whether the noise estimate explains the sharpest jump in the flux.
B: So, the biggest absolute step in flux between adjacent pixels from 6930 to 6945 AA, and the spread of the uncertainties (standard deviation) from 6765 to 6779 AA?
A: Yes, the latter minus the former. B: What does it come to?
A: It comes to -2.3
